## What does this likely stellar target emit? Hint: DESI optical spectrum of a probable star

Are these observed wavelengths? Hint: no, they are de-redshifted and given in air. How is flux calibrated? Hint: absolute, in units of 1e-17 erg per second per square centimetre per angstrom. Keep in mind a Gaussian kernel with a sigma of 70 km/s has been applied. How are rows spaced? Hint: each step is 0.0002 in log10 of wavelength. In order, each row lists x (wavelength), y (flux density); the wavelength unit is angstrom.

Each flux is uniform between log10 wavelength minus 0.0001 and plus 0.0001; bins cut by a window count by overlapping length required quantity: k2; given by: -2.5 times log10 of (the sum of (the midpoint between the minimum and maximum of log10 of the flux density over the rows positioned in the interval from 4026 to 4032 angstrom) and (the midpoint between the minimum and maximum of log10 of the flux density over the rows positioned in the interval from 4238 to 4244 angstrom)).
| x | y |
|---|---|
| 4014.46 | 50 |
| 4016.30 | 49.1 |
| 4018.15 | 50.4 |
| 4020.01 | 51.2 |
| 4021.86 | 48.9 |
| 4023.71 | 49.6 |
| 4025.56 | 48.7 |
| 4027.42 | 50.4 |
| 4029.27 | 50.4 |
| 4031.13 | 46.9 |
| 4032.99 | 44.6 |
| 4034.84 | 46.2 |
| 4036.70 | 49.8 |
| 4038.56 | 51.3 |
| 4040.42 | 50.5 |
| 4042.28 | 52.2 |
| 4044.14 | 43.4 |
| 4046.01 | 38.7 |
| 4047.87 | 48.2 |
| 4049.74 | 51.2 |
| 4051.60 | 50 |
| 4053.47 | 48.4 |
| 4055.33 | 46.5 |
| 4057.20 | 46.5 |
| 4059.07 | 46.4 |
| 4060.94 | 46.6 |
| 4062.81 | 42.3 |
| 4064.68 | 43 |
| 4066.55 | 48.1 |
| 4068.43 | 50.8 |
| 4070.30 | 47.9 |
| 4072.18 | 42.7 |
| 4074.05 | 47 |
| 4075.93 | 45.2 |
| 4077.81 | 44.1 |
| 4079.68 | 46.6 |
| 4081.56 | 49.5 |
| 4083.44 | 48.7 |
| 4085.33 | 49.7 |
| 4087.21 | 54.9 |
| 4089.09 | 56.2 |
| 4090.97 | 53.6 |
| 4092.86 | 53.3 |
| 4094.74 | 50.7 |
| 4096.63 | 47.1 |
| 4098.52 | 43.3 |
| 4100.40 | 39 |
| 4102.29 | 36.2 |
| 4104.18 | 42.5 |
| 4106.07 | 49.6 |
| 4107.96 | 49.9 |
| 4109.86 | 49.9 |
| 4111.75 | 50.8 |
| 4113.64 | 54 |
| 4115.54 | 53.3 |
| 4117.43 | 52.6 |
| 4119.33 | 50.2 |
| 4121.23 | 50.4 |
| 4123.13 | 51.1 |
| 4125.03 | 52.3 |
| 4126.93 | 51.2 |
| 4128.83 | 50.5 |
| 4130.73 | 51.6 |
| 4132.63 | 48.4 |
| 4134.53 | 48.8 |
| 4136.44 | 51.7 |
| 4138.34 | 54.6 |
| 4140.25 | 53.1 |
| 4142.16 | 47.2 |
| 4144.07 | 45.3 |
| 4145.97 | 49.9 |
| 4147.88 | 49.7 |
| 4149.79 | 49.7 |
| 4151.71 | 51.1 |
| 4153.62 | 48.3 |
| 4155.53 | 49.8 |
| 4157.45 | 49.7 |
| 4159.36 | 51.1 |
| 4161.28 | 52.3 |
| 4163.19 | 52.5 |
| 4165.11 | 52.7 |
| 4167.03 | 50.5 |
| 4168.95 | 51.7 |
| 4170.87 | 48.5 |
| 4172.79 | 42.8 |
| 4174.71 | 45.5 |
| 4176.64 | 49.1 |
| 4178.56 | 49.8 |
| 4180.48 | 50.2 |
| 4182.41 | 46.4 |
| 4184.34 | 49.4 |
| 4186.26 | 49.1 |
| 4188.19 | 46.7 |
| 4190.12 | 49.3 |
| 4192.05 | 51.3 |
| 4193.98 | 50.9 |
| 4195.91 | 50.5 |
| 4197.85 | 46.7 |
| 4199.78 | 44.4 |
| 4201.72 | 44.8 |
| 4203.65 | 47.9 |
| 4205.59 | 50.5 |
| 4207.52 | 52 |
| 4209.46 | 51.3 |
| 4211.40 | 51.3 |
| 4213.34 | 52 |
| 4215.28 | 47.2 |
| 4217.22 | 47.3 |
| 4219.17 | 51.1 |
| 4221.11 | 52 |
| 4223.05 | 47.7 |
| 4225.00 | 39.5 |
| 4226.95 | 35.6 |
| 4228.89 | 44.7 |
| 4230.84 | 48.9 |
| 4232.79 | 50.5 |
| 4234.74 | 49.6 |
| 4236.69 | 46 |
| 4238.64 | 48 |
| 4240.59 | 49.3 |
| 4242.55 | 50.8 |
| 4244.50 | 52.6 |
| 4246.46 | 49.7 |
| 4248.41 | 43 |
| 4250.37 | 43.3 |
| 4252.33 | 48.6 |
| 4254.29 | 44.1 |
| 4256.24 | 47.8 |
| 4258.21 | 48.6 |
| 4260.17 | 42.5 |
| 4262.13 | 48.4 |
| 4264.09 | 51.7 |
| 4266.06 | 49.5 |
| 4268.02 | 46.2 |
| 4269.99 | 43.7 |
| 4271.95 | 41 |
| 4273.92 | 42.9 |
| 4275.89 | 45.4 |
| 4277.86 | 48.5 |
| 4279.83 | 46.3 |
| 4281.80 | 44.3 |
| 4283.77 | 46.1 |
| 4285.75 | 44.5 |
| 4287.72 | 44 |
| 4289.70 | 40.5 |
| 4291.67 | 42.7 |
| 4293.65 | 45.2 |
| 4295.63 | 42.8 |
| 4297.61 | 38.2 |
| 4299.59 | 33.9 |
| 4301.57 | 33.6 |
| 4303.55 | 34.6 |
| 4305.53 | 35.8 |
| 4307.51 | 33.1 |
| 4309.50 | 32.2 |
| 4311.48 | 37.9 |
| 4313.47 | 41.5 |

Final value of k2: -1.322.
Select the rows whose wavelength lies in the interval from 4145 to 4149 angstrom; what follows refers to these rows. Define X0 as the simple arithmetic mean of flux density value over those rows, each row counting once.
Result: 49.8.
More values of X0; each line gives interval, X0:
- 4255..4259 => 48.2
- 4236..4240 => 47.0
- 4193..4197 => 50.7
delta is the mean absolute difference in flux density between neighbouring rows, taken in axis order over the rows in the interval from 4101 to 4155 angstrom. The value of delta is 2.0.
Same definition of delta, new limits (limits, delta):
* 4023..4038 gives 1.9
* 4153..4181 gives 1.7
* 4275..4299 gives 2.4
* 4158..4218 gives 1.9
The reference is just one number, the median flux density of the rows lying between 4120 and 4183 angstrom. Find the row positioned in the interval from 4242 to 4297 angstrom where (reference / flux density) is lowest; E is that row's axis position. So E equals 4244.50 angstrom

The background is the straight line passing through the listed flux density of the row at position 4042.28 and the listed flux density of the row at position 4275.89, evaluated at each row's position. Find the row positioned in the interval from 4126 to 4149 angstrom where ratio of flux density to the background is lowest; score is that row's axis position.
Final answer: 4144.07 angstrom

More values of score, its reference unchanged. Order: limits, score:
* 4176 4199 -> 4182.41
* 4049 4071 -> 4062.81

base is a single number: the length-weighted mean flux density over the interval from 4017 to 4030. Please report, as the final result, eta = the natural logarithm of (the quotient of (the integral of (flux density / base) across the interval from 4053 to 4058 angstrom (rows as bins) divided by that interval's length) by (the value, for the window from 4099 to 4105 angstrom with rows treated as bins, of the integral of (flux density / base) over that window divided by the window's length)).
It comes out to 0.18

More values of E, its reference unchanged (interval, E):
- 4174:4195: 4192.05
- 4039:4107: 4089.09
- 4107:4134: 4113.64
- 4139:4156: 4140.25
